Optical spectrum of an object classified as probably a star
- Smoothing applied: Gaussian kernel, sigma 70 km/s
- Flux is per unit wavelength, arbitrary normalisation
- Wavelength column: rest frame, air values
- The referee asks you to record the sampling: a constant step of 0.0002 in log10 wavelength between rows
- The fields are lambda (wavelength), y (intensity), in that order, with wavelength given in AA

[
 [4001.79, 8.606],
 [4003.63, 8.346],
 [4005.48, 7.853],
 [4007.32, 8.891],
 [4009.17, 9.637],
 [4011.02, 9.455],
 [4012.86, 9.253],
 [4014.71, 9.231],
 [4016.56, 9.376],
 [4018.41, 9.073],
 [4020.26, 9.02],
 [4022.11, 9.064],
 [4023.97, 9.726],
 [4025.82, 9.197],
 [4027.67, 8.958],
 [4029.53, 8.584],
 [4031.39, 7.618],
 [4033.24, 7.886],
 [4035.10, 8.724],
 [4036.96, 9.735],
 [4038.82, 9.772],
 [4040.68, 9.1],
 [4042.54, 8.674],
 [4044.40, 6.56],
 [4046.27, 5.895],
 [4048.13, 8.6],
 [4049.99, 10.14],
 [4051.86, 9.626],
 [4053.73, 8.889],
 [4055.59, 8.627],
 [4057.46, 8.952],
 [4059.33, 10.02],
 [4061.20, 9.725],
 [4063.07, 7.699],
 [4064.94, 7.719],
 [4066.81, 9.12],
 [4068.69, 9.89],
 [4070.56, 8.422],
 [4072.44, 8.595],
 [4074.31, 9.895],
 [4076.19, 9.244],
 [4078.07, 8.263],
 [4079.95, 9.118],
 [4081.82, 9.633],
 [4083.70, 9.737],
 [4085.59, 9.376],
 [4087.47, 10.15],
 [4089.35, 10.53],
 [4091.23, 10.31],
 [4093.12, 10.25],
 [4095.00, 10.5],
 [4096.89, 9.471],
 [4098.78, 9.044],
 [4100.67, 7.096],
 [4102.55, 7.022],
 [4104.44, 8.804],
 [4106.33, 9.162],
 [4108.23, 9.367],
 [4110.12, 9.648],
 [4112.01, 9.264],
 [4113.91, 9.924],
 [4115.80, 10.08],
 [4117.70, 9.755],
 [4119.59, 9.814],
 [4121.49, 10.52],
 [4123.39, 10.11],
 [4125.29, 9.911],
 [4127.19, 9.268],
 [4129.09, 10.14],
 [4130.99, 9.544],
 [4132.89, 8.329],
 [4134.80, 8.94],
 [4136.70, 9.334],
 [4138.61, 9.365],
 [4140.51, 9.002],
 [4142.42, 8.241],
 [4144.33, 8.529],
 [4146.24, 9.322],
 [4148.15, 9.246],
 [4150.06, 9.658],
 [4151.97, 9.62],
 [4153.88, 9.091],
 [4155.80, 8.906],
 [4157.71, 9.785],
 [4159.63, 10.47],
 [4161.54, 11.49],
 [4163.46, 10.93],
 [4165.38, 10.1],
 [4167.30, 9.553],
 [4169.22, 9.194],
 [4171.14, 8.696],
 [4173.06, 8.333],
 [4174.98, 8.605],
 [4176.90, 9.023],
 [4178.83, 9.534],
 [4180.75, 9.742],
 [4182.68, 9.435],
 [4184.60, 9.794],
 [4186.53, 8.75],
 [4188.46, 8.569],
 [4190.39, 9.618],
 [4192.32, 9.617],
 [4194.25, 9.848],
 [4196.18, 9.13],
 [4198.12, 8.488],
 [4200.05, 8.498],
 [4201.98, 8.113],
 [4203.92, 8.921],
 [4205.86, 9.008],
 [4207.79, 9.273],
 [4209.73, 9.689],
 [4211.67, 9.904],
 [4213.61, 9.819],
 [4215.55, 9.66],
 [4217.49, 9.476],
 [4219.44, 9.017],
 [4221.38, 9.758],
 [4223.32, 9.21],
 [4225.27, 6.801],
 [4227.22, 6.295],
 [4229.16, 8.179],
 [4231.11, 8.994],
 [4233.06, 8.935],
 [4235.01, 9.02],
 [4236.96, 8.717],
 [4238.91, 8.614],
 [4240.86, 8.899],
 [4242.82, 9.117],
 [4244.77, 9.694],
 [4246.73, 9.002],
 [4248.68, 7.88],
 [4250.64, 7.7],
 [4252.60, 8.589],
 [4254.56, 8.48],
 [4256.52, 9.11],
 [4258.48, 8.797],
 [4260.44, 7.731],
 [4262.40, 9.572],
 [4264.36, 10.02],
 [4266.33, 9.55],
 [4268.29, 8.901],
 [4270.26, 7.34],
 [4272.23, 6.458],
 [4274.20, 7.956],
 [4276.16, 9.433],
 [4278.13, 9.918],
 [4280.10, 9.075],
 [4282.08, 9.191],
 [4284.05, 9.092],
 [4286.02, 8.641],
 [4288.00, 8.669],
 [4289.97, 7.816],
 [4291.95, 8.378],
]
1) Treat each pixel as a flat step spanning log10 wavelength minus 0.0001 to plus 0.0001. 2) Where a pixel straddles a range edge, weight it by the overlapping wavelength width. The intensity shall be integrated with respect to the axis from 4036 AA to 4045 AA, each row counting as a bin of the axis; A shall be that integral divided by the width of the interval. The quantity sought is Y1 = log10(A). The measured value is 0.947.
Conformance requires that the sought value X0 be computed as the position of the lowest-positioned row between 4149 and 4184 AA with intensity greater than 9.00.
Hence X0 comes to 4150.06 AA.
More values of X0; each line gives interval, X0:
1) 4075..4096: 4076.19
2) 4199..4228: 4205.86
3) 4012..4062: 4012.86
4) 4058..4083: 4059.33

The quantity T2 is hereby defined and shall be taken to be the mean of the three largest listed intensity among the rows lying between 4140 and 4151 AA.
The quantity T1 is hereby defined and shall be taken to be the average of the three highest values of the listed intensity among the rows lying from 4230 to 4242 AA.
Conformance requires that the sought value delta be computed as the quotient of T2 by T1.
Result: 1.05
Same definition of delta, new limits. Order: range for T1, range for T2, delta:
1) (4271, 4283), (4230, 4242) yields 0.94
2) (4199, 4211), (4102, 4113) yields 1.01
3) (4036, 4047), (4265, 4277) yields 0.97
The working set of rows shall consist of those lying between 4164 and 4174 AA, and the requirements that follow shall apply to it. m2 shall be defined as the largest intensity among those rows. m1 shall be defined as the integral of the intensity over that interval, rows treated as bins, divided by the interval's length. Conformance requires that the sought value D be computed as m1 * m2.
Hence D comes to 93.4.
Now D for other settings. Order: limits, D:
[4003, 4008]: 74.1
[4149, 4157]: 90.2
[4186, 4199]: 90.2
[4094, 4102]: 93.9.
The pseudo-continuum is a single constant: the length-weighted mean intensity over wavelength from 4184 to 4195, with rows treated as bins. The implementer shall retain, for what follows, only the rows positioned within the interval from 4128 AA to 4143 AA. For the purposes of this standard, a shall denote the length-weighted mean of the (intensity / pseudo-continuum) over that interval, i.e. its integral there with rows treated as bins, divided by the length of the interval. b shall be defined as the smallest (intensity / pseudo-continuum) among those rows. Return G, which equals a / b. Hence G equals 1.11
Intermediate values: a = 0.98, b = 0.88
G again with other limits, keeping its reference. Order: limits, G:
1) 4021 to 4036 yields 1.14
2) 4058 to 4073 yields 1.16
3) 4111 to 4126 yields 1.07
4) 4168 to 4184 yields 1.09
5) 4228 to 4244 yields 1.08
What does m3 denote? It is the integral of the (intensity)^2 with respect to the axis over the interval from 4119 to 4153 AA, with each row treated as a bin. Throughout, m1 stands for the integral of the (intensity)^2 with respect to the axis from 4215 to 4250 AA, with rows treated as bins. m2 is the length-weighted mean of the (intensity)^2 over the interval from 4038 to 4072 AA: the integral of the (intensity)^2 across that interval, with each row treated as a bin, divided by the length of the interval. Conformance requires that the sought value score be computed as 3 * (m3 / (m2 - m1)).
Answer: -3.45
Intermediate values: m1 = 2688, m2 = 77.7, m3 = 3002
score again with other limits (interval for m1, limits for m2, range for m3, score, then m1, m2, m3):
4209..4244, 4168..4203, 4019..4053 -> -2.90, 2800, 82.4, 2624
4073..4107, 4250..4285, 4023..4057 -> -2.69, 2978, 77.0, 2605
